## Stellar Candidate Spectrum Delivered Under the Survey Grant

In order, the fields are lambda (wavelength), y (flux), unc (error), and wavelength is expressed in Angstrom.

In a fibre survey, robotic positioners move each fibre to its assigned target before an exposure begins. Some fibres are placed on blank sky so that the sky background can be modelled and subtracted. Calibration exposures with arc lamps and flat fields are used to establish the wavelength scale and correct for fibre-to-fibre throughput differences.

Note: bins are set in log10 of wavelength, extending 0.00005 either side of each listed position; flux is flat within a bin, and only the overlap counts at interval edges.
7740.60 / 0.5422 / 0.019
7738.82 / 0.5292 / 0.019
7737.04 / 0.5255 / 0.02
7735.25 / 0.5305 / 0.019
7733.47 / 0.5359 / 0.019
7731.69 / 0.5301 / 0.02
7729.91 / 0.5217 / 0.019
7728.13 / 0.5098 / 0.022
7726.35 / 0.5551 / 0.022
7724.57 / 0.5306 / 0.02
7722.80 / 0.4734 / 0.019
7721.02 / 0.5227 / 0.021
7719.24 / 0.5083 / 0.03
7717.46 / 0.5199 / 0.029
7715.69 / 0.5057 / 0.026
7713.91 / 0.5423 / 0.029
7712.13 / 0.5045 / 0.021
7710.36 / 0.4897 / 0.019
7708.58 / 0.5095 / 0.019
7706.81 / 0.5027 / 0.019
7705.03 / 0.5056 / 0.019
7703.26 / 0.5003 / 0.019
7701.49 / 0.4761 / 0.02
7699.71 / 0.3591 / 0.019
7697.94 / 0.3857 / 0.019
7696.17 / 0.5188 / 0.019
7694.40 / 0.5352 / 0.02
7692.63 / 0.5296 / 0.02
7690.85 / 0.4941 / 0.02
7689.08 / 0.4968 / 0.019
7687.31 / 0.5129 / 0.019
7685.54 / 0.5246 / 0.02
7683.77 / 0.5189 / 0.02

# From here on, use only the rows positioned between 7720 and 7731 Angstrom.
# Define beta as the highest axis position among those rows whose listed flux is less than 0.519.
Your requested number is 7728.13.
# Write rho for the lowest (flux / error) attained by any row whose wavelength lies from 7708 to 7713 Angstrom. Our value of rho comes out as 24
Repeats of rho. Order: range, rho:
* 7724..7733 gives 23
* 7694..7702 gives 19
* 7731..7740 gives 26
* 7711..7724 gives 17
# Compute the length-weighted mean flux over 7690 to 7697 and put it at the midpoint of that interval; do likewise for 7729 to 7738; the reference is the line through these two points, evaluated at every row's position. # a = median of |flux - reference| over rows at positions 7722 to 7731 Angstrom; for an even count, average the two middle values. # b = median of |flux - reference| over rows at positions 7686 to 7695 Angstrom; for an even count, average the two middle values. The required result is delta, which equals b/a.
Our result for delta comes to 0.9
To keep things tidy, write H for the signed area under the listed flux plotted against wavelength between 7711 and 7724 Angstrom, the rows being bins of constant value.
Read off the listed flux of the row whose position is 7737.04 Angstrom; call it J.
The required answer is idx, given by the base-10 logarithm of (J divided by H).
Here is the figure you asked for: -1.10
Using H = 6.65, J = 0.5255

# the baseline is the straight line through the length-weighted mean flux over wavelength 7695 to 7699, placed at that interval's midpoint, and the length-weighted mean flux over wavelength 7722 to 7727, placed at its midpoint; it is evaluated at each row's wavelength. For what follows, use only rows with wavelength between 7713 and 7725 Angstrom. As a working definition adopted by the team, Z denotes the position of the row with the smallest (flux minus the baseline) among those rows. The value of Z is 7722.80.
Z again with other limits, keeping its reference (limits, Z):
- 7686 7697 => 7690.85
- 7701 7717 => 7710.36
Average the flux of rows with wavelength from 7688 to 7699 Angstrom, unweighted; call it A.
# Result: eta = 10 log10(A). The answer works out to -3.07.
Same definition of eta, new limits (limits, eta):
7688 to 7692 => -3.05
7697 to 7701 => -4.29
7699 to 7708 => -3.29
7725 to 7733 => -2.76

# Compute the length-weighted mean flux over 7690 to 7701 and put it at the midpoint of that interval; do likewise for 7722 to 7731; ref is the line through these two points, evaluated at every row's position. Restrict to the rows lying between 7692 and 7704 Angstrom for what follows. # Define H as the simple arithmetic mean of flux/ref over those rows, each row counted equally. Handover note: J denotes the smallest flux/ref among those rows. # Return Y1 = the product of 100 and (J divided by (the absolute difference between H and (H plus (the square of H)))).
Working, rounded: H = 1.00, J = 0.75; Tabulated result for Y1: 76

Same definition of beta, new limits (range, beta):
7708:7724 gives 7722.80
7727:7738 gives 7728.13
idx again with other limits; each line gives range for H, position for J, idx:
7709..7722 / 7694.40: -1.10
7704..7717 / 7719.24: -1.11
